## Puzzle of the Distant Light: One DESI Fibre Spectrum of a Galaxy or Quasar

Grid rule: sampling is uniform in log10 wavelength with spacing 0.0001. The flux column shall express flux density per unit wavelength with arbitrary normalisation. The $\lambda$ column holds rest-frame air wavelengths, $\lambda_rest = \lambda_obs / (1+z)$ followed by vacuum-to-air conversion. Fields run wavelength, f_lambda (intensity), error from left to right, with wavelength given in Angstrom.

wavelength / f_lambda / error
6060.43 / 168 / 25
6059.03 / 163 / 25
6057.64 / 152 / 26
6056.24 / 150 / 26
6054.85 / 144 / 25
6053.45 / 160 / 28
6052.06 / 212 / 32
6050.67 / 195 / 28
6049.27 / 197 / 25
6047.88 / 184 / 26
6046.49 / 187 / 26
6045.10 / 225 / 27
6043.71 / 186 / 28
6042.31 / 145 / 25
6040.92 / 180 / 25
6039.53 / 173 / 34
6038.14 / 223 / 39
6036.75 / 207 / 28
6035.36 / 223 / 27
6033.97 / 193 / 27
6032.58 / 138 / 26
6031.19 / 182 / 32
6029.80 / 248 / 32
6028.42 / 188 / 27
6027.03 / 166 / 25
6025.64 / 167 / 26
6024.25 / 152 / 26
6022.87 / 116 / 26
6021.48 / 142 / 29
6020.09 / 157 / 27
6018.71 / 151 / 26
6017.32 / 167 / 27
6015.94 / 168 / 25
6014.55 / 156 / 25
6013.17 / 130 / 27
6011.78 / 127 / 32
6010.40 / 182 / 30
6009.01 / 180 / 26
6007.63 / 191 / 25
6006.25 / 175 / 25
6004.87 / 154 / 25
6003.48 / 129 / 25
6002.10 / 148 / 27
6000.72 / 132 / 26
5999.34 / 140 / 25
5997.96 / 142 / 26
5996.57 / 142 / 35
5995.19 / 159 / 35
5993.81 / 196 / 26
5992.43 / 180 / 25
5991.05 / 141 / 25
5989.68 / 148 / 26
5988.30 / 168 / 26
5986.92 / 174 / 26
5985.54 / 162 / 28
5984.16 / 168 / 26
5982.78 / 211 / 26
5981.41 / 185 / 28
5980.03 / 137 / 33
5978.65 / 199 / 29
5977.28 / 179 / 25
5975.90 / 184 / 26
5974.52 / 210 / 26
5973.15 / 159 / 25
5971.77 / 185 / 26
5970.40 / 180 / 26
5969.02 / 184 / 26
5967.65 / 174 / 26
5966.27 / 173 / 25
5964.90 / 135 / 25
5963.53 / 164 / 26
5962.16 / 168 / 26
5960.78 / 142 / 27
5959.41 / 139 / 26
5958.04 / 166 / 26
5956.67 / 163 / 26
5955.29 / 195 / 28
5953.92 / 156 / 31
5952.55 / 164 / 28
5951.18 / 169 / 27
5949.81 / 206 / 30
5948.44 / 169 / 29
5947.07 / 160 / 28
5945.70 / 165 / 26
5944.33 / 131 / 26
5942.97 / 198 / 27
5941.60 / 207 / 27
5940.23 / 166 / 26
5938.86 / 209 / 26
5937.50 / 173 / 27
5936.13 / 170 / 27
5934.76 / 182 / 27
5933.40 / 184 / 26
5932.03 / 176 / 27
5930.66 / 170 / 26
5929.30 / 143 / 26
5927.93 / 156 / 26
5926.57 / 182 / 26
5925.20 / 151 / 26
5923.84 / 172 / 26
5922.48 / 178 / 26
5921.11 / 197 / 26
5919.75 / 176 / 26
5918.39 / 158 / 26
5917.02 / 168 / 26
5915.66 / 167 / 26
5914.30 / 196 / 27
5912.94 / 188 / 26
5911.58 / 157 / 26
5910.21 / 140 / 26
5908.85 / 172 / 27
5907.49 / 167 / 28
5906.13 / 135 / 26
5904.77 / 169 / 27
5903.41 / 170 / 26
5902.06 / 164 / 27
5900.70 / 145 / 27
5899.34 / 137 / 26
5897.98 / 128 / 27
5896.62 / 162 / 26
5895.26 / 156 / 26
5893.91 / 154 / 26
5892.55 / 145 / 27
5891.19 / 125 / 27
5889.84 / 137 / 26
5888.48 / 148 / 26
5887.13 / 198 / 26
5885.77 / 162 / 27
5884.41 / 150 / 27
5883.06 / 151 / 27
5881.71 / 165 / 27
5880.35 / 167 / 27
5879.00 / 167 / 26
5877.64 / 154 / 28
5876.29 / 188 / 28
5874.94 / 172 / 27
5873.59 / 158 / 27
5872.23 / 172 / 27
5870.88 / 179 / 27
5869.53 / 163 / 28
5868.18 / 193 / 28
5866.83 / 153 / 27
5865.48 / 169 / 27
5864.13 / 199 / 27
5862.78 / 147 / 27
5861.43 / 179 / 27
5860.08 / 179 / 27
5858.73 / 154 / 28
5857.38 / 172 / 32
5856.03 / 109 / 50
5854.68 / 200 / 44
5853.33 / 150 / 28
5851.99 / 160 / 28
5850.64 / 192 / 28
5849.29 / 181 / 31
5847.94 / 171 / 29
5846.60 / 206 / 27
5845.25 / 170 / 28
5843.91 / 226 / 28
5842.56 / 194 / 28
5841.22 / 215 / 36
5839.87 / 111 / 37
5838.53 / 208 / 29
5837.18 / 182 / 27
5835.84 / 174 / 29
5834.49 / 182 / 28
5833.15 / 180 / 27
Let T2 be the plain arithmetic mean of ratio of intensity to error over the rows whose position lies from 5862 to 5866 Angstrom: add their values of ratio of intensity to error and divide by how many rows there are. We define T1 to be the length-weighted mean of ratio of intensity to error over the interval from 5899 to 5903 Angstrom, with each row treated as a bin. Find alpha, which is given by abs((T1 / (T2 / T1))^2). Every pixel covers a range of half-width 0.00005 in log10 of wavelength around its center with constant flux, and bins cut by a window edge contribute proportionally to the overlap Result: 26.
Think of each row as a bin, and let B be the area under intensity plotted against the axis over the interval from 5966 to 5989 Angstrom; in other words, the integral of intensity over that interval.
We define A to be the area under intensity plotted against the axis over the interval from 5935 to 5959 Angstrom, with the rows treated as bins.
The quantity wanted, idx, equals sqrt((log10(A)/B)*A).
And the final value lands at 1.92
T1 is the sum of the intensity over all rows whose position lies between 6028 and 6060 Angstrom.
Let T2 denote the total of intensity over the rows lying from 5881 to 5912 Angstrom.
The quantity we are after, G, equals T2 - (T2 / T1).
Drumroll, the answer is 3536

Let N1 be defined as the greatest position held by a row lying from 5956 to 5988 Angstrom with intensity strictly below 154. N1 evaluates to 5980.03 Angstrom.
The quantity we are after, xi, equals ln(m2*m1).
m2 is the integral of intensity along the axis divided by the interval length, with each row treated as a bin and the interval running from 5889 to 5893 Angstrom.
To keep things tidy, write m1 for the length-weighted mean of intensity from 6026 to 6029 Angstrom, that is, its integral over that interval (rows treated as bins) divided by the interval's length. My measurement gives 10.1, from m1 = 175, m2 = 136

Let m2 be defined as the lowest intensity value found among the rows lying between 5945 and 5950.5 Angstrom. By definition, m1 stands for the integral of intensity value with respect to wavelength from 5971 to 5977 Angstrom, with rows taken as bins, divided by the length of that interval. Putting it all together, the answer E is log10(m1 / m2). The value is 0.06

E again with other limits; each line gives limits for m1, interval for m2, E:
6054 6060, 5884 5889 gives 0.01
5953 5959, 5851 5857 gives 0.19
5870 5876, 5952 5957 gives 0.04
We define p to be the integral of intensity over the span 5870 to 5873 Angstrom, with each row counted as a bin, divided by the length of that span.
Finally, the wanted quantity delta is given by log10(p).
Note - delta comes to 2.24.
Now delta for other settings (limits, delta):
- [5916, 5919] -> 2.21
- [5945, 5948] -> 2.21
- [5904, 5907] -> 2.19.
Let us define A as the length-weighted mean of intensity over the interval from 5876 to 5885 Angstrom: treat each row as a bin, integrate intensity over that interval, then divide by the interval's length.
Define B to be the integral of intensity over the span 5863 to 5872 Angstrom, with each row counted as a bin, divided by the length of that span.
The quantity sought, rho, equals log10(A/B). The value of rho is -0.031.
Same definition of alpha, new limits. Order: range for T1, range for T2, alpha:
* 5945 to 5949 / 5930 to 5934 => 28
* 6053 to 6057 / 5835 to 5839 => 25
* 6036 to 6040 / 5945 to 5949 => 40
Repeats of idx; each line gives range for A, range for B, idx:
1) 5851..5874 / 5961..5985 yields 1.81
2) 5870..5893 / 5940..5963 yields 1.85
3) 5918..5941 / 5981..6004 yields 1.97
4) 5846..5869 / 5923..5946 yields 1.89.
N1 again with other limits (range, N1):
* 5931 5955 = 5944.33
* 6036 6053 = 6042.31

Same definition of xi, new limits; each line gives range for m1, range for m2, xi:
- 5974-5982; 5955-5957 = 10.4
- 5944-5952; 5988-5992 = 10.2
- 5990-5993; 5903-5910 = 10.1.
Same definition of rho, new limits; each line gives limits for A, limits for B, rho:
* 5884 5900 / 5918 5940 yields -0.063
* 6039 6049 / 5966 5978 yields 0.006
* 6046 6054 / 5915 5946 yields 0.040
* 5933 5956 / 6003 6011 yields 0.018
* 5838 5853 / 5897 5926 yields 0.051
